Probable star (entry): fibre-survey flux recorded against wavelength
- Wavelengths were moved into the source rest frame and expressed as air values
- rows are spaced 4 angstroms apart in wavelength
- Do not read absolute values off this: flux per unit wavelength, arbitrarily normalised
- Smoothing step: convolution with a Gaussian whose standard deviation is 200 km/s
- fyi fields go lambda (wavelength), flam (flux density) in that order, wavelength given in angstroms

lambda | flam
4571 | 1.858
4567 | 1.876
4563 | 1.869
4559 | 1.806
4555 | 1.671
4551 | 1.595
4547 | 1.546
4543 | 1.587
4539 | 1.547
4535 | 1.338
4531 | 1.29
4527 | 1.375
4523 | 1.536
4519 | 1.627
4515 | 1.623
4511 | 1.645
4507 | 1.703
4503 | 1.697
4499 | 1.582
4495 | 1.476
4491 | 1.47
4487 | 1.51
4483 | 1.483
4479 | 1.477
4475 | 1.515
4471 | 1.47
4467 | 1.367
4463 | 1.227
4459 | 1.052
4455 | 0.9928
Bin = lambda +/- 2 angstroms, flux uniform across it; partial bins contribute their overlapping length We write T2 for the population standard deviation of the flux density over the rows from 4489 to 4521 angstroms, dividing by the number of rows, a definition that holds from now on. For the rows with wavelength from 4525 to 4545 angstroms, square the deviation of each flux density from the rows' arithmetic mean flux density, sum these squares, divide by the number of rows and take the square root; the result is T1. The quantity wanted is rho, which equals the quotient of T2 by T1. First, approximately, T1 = 0.118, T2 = 0.084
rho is 0.71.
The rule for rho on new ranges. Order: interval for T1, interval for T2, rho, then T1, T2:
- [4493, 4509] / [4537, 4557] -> 0.49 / 0.093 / 0.046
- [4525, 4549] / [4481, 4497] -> 0.13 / 0.116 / 0.015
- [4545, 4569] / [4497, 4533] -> 1.03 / 0.130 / 0.135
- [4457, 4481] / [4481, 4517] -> 0.54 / 0.164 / 0.089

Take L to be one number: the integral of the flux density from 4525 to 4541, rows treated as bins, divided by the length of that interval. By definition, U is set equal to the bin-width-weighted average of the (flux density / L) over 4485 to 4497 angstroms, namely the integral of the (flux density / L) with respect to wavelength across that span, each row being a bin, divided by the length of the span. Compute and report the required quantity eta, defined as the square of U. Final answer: 1.15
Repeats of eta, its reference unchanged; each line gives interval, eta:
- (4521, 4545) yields 1.09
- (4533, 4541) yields 1.08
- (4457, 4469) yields 0.77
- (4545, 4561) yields 1.42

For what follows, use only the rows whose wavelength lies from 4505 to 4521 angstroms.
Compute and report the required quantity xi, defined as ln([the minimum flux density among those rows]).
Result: 0.48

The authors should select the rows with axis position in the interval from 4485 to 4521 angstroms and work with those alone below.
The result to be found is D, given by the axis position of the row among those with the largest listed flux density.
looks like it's 4507 angstroms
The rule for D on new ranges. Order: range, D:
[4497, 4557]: 4507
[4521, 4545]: 4543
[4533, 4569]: 4567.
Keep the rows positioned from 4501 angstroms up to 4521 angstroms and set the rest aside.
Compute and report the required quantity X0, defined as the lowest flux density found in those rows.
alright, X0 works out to 1.623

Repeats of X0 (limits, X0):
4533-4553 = 1.338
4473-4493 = 1.47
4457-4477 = 1.052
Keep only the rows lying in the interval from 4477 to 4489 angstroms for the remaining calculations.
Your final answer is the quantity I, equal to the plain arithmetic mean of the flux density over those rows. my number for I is 1.49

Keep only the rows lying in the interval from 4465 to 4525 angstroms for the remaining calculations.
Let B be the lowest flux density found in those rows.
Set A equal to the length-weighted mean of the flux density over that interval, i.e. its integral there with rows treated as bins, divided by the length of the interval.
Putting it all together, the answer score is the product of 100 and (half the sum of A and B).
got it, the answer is 146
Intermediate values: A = 1.55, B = 1.367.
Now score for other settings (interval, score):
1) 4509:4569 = 144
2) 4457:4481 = 120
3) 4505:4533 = 142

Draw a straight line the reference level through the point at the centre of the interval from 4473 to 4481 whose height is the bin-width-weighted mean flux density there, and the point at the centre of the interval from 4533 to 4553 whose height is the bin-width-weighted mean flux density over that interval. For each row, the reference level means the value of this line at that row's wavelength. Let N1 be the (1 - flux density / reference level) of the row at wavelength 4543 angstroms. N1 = -0.042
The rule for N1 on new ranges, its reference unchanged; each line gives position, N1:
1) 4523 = -0.014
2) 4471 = 0.016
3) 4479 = 0.013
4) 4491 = 0.021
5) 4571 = -0.211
